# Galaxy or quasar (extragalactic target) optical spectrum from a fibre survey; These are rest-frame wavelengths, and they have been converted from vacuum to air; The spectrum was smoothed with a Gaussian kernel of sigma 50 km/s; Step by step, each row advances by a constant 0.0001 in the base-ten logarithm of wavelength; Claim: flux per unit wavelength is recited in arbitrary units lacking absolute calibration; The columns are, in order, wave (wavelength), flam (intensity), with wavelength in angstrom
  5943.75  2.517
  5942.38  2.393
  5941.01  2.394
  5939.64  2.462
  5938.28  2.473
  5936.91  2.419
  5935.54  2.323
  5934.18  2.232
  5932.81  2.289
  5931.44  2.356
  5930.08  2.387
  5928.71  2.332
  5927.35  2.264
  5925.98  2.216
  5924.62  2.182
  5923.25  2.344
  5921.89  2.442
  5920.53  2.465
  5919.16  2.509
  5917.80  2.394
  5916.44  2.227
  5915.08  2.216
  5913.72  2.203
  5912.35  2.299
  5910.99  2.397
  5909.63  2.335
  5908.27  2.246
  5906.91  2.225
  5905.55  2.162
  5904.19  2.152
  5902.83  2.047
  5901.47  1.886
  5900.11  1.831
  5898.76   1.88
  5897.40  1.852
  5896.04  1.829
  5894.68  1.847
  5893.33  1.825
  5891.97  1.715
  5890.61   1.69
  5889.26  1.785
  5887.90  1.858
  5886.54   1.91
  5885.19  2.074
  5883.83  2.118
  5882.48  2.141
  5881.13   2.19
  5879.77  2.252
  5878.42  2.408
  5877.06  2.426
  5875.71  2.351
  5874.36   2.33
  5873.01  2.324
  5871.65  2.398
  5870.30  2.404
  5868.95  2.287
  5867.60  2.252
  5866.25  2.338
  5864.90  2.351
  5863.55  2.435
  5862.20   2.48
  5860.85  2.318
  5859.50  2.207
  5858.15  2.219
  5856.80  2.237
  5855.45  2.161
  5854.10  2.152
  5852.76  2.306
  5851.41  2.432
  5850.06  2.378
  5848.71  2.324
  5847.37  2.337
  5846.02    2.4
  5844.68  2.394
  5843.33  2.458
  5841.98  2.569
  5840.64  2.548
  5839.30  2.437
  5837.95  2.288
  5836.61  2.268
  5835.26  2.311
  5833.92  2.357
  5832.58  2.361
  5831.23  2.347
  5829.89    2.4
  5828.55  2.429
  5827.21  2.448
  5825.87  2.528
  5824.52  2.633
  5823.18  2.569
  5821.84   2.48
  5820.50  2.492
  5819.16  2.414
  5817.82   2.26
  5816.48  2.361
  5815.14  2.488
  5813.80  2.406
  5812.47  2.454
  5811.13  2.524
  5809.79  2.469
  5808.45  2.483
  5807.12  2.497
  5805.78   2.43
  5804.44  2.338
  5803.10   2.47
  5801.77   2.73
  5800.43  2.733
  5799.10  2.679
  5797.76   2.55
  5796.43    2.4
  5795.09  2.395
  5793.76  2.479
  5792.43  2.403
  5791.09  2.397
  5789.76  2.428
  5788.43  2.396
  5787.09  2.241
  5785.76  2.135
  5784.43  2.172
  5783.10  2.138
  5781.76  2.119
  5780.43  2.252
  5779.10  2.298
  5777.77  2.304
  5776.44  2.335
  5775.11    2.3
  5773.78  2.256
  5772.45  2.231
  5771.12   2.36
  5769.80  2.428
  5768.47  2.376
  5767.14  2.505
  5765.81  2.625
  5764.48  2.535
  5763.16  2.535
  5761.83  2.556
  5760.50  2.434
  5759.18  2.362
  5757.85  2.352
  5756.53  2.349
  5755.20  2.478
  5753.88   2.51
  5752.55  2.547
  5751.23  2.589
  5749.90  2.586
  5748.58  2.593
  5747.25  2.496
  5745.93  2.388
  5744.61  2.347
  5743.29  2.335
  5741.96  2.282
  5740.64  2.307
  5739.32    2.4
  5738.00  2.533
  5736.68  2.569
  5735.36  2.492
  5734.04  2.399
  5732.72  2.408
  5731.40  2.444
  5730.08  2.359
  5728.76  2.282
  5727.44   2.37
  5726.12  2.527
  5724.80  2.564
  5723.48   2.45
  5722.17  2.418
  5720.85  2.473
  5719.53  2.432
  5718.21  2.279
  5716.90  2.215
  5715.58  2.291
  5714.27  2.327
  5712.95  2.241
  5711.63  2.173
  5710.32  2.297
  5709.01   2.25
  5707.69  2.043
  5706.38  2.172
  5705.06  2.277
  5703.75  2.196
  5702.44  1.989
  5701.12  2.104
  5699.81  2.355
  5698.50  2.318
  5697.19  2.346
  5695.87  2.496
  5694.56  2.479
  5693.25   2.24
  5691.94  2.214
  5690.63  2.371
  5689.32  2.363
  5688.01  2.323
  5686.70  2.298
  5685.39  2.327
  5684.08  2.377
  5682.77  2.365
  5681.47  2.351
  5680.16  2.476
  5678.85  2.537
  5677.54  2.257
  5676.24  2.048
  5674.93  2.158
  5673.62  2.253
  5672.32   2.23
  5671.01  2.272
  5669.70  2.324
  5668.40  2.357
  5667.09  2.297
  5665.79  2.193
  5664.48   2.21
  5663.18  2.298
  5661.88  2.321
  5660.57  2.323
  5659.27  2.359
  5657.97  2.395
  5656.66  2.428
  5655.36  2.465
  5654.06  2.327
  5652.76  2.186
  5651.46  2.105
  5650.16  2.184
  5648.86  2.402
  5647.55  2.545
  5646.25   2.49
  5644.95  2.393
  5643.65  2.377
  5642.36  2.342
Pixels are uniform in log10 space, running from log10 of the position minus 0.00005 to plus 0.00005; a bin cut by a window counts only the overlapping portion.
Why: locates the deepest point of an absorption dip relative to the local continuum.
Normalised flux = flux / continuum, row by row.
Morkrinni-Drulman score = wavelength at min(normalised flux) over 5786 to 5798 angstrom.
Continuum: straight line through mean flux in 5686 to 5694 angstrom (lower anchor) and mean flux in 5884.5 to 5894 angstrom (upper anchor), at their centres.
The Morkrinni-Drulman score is 5787.09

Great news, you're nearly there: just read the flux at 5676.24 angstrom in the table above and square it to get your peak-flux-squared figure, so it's 4.2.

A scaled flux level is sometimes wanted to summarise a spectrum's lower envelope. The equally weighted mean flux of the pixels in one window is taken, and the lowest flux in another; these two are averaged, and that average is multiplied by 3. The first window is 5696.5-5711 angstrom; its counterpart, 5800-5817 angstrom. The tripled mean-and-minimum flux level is 6.83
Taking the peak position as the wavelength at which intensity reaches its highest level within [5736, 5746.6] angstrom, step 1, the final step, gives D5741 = 5736.68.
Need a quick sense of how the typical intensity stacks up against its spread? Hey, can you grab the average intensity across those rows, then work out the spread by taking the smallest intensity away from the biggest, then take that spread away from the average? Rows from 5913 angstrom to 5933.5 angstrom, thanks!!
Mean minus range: 1.99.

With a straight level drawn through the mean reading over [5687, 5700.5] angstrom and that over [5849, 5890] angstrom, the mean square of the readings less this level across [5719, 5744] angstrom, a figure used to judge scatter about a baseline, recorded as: 0.016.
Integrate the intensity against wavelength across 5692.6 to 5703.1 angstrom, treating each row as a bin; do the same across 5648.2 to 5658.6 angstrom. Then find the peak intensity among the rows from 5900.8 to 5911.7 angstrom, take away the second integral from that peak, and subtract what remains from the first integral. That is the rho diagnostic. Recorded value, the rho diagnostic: 45.7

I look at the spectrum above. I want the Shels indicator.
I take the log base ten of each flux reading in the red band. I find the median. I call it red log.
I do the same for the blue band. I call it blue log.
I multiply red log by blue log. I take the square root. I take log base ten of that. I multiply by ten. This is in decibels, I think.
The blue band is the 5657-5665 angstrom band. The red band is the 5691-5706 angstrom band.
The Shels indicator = -4.42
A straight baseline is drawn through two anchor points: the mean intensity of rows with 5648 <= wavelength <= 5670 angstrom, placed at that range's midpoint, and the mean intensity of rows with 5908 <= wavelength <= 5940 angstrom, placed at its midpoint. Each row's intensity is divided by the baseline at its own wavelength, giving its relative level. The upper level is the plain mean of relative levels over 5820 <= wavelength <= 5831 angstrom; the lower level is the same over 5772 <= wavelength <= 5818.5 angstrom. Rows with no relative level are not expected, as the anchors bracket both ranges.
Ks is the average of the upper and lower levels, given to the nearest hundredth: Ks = 1.05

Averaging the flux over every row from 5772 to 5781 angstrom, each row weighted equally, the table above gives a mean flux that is 2.28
